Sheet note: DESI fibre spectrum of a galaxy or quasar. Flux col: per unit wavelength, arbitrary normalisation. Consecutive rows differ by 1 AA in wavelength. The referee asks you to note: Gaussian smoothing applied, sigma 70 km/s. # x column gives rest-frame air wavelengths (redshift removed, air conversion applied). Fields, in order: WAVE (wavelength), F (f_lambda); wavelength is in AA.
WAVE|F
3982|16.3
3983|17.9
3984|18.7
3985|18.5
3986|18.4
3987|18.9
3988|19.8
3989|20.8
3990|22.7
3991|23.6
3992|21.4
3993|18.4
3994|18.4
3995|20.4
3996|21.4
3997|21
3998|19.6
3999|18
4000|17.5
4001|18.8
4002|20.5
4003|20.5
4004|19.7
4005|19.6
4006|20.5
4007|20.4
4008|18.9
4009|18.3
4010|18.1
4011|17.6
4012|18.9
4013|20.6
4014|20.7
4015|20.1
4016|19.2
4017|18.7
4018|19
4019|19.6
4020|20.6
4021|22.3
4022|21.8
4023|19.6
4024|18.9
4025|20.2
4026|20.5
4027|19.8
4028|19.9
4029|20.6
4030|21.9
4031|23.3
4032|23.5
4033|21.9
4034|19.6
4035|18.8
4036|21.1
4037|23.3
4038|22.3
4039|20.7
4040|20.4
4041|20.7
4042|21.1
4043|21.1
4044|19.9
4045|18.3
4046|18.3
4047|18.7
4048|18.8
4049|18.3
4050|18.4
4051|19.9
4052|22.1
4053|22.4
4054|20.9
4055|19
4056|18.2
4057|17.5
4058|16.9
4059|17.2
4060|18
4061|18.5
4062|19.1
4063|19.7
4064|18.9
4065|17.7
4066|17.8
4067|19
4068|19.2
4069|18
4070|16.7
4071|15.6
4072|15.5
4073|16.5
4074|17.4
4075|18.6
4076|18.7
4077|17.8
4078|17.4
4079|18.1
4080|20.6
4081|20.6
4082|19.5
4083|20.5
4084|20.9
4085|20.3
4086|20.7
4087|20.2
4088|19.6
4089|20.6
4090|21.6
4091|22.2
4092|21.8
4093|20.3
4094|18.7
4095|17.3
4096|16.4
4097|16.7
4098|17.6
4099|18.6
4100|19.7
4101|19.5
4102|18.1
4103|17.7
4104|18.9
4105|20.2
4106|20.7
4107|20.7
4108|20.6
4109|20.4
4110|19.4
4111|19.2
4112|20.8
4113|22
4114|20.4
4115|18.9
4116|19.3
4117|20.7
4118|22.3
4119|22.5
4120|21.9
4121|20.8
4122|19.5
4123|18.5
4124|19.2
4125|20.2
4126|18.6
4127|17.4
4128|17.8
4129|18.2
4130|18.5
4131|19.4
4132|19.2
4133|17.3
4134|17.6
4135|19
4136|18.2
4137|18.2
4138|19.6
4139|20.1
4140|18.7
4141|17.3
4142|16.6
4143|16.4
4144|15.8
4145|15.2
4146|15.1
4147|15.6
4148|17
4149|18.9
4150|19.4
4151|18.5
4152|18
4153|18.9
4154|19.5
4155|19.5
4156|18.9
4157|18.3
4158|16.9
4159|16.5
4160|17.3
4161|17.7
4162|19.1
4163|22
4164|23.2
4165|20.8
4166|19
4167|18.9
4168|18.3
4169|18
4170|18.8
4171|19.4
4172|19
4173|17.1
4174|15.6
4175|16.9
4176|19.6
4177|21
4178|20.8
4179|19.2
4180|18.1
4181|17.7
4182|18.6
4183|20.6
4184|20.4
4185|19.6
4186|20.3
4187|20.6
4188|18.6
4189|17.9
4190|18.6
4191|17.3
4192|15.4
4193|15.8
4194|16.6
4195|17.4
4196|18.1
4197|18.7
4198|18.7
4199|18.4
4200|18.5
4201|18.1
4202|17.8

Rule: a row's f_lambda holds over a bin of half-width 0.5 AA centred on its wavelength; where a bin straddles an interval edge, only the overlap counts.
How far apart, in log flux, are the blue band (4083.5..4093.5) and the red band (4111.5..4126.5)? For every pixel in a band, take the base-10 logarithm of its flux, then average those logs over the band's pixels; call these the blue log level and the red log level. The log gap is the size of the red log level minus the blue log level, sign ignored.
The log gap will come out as 0.010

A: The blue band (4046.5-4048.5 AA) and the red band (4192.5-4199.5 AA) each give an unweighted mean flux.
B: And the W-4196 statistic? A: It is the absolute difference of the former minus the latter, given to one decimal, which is 1.1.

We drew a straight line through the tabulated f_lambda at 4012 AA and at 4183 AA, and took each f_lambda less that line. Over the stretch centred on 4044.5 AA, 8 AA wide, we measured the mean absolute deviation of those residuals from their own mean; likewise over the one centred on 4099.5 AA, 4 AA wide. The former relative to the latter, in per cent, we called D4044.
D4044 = 150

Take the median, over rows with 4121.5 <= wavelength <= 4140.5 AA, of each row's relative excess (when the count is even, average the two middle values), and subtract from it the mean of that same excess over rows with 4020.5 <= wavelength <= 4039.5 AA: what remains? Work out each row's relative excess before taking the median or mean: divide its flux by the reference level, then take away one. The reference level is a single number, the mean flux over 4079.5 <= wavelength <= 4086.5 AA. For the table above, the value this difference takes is -0.12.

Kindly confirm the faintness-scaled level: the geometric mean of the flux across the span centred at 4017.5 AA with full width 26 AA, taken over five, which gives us 4.0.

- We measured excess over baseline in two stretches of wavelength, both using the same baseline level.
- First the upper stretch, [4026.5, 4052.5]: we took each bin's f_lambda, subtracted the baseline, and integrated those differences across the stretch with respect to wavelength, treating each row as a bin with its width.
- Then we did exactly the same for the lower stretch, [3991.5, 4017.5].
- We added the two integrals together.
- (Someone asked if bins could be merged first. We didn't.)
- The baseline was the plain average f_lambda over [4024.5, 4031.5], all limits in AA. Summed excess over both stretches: -46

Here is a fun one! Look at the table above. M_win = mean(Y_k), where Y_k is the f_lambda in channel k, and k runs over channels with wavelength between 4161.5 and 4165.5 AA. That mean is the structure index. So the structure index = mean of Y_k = 21.3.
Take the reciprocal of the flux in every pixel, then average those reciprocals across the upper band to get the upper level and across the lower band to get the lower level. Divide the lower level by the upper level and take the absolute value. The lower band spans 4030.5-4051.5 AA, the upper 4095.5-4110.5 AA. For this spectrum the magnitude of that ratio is 0.93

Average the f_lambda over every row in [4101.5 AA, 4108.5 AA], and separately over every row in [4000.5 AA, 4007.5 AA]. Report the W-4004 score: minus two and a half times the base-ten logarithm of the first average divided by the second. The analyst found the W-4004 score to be 0.02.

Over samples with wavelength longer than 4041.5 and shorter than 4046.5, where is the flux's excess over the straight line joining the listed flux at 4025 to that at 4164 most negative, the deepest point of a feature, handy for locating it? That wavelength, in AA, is 4046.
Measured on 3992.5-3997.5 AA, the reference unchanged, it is 3994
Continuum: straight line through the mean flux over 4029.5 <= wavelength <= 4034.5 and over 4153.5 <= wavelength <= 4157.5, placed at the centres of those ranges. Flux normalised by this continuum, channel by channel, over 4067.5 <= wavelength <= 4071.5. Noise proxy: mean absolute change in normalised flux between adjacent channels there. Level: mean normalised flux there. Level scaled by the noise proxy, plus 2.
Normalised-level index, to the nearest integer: 17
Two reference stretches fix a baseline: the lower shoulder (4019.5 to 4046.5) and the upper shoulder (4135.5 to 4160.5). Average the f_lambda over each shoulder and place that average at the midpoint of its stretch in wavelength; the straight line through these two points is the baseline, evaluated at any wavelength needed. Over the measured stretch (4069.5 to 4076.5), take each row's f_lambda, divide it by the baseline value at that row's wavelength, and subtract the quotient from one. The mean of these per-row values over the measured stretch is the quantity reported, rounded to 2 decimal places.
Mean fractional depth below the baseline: 0.14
